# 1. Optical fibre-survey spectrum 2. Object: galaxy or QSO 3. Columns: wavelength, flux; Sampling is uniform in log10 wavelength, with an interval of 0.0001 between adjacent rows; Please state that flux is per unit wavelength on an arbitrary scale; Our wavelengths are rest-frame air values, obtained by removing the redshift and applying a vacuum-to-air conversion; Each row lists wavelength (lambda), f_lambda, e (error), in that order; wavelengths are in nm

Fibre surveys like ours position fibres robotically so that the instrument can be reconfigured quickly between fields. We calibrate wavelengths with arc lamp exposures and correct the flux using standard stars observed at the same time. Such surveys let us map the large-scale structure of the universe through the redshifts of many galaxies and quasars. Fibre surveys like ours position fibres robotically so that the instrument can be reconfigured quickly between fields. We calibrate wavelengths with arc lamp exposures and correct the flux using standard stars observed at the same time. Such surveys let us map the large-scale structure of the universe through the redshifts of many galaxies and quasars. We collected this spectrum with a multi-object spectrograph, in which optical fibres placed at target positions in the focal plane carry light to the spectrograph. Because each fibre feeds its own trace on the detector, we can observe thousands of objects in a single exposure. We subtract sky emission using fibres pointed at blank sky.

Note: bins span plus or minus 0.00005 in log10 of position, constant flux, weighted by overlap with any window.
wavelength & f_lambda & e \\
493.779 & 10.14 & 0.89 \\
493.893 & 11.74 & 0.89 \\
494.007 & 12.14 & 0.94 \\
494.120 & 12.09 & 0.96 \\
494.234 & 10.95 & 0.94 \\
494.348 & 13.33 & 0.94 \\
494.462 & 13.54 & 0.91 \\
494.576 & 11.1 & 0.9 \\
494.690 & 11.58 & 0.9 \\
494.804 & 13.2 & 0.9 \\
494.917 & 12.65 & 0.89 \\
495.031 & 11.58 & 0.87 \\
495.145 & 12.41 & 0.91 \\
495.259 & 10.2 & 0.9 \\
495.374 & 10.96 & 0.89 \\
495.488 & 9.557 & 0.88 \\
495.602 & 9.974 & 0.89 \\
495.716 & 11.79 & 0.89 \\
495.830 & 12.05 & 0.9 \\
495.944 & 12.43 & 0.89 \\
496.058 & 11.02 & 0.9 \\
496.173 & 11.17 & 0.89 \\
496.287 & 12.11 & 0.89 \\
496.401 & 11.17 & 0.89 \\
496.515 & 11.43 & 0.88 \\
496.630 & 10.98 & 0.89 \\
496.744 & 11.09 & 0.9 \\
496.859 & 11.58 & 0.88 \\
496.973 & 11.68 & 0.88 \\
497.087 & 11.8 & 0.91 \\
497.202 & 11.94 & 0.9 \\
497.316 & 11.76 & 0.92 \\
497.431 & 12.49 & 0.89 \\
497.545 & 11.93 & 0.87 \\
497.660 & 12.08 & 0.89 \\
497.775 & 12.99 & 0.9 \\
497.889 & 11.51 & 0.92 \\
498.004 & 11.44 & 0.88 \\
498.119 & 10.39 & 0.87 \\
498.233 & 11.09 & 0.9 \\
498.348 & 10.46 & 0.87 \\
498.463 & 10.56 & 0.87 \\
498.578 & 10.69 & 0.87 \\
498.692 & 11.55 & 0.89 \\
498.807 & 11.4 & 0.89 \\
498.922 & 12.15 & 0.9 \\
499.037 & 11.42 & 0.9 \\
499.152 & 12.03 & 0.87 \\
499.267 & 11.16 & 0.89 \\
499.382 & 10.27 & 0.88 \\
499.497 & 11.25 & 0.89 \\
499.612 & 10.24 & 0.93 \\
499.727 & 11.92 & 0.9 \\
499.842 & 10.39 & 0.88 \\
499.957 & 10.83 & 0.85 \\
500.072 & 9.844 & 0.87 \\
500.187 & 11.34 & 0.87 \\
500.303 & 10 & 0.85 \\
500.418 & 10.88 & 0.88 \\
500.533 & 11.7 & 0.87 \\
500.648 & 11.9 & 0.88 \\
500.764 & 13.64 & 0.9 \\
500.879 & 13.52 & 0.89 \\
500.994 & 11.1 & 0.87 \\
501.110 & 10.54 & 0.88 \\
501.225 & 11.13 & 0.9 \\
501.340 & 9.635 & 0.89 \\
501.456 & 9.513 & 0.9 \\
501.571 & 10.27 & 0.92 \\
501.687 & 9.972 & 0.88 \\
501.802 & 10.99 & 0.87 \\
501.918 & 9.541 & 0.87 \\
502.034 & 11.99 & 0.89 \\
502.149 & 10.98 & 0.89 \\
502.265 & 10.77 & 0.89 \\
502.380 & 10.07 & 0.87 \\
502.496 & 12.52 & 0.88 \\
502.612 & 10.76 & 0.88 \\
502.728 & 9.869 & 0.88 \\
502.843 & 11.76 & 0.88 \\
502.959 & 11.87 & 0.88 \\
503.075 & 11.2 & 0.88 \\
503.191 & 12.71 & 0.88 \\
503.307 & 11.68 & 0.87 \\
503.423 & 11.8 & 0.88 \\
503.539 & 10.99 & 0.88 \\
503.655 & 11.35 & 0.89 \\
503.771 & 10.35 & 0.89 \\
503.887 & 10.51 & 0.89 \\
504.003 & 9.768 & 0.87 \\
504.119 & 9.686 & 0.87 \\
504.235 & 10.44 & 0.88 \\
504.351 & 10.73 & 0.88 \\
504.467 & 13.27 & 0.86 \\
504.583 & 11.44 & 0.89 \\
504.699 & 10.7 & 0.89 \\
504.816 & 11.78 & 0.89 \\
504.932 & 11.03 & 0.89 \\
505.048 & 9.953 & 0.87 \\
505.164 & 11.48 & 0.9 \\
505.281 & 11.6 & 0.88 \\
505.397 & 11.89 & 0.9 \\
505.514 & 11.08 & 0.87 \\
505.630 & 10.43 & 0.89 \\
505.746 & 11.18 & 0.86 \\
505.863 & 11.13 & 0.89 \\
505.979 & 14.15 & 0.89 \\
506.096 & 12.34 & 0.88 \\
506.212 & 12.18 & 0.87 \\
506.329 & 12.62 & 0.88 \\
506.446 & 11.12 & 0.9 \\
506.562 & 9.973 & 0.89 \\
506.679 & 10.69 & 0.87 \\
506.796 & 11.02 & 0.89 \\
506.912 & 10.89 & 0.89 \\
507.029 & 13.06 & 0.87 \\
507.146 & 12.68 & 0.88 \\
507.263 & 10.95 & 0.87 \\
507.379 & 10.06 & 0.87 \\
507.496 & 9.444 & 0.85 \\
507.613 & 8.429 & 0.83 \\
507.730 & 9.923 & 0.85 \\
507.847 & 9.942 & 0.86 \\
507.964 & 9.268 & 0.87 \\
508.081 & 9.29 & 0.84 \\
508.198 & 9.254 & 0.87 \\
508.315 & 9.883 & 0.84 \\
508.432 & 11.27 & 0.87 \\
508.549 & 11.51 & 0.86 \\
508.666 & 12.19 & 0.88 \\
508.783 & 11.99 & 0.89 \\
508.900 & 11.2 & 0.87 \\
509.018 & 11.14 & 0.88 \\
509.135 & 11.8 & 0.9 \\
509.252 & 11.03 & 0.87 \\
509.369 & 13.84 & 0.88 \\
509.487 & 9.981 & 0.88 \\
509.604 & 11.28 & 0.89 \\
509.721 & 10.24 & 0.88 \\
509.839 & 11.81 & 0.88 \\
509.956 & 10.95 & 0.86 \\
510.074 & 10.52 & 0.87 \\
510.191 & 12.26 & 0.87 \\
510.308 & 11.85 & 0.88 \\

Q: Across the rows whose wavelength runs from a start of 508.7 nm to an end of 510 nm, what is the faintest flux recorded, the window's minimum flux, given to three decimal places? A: 9.981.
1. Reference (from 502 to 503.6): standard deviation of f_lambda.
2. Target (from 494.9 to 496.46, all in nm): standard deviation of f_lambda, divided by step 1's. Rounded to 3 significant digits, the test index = 1.15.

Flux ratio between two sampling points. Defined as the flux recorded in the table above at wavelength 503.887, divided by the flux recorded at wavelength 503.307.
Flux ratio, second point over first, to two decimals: 0.90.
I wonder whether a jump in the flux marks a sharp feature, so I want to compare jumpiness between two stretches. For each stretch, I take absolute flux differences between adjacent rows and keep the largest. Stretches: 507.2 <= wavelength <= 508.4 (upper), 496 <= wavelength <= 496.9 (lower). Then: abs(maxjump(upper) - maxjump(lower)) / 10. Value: 0.055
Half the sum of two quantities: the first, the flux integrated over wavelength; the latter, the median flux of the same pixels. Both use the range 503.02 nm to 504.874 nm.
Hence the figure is 15.9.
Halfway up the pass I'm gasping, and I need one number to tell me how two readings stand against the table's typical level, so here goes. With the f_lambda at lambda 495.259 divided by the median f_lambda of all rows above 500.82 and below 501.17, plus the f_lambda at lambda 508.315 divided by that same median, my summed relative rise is 1.81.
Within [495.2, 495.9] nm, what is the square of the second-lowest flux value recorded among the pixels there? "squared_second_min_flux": 99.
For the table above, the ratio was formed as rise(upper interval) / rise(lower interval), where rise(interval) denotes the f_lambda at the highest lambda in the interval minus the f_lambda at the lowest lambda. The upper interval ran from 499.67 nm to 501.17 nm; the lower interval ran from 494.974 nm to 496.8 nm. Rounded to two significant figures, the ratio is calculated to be 2.8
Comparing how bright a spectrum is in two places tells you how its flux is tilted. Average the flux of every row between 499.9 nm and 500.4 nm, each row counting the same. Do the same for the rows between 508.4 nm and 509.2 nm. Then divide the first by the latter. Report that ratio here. 0.91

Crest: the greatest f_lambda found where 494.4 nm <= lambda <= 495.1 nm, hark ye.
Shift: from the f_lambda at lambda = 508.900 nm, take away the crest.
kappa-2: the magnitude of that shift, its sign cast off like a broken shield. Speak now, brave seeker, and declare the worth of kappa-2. 2.3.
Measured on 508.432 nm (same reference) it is 2.3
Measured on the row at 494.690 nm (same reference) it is 2.0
